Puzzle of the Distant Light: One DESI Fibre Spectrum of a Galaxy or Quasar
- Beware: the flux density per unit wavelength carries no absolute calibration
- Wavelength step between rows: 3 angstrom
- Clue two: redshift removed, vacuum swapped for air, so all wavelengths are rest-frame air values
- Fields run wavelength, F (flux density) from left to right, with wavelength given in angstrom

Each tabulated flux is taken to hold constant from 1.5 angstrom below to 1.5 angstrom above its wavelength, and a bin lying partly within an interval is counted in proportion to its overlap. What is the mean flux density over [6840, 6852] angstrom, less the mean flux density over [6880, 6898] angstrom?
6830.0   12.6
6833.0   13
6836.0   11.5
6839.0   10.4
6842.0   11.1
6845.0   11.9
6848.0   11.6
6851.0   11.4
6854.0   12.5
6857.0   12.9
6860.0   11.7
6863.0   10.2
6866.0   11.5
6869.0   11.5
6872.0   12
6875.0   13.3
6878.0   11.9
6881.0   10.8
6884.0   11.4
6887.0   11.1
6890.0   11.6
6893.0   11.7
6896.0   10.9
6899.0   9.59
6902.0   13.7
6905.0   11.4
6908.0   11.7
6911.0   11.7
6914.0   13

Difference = 0.2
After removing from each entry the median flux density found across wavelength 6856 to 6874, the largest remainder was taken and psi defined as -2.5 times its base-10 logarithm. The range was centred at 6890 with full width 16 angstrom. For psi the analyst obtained 2.5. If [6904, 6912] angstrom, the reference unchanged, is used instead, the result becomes 2.5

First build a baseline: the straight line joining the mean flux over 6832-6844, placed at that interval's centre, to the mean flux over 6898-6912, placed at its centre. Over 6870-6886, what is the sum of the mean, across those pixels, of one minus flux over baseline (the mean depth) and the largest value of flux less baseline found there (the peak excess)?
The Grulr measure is 1.7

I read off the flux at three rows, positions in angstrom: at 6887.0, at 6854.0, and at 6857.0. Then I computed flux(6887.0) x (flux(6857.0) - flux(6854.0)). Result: 4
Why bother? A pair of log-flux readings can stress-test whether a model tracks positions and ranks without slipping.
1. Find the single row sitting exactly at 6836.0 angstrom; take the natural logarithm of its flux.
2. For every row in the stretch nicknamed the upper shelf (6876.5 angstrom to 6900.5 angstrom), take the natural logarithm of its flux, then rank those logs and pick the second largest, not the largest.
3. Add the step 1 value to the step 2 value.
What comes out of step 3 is 4.90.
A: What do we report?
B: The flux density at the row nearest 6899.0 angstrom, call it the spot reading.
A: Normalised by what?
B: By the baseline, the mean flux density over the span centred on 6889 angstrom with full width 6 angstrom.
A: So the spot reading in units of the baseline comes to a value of 0.84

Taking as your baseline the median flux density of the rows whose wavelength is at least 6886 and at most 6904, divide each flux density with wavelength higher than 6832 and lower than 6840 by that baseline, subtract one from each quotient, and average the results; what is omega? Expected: 0.02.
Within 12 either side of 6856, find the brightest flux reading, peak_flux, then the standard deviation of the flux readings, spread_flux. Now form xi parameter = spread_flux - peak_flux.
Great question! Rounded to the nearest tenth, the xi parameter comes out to -12.1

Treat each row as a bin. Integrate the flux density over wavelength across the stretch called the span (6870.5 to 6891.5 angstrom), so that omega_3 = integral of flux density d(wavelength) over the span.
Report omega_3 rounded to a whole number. 246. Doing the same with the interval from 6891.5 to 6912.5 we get 242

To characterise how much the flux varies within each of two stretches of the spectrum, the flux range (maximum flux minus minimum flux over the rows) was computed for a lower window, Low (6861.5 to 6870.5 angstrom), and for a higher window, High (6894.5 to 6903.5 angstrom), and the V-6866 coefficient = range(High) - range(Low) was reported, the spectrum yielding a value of 2.8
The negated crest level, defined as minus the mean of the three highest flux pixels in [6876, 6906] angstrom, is -12.4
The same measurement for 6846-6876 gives -12.9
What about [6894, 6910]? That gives -12.3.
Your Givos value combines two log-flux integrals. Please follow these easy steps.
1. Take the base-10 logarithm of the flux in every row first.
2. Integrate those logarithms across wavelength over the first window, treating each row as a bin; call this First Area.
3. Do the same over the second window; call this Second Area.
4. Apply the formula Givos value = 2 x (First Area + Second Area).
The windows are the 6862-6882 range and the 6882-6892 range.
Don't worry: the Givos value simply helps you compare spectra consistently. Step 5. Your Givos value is 64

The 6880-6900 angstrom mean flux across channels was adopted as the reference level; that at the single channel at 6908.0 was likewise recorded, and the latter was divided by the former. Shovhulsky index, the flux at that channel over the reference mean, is 1.06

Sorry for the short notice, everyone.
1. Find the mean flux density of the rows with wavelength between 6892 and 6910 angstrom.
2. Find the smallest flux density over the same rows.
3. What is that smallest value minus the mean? -1.9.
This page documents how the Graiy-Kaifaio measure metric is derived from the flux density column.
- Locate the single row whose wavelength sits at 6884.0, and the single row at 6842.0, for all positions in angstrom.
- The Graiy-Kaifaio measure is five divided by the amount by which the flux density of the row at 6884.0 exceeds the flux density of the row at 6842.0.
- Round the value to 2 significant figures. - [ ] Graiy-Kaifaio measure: 17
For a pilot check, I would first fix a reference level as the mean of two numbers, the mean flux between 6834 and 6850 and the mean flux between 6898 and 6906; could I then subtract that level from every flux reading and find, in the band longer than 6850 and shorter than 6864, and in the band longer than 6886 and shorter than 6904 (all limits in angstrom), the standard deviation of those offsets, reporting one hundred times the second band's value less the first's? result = 29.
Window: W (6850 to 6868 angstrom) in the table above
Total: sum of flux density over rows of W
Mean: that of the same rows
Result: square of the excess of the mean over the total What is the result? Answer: 3422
